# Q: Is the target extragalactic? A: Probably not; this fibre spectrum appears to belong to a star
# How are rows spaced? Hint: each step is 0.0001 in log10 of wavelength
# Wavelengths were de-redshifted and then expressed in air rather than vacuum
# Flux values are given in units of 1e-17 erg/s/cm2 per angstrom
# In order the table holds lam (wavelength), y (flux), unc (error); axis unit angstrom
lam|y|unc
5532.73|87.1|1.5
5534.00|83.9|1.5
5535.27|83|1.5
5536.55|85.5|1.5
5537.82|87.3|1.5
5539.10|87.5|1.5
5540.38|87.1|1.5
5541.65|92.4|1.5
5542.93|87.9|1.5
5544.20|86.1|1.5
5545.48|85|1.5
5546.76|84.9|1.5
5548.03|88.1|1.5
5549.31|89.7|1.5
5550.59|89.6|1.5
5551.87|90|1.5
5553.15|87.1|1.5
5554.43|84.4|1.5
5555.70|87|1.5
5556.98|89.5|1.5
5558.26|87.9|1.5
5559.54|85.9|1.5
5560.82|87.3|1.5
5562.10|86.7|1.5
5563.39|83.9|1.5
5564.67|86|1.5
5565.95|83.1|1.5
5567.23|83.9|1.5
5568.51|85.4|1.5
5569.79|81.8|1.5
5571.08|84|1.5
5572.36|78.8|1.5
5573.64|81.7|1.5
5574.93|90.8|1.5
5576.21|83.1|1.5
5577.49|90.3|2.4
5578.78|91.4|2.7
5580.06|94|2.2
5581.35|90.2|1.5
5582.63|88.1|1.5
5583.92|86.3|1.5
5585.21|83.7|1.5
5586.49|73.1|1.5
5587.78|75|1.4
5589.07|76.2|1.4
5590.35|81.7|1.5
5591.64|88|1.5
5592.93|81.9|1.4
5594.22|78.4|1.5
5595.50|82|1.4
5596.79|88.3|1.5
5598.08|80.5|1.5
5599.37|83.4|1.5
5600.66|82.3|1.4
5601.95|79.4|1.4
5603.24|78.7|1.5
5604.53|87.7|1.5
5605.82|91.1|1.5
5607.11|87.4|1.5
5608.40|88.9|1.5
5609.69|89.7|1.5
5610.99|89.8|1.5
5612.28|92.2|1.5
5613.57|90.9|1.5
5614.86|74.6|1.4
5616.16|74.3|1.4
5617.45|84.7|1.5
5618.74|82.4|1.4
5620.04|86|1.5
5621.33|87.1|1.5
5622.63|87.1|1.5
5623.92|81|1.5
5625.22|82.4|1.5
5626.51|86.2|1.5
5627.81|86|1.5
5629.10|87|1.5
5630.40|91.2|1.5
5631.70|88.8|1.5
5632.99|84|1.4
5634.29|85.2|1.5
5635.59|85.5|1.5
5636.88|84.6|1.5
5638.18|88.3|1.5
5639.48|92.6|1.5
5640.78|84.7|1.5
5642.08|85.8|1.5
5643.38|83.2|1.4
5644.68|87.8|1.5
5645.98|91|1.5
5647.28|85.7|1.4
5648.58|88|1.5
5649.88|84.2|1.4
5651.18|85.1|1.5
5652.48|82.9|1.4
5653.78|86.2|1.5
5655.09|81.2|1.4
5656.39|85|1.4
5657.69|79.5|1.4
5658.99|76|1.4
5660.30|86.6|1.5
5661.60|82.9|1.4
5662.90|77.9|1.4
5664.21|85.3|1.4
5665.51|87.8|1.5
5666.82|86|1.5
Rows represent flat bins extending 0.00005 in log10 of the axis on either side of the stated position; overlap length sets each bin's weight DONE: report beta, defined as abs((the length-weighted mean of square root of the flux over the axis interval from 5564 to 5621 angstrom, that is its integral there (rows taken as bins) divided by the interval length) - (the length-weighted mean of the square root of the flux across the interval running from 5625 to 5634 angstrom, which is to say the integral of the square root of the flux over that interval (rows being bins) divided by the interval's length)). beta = 0.13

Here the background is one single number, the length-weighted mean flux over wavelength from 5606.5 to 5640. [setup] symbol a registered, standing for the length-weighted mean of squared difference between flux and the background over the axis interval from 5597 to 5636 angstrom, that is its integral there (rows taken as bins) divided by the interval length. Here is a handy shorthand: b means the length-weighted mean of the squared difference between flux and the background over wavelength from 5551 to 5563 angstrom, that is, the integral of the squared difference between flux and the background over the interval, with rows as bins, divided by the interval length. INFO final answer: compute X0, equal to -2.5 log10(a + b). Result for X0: -3.52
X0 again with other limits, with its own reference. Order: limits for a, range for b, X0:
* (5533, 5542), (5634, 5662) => -3.27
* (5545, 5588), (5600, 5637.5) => -3.97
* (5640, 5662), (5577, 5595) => -4.42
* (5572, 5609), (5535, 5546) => -3.97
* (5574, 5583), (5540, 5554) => -3.77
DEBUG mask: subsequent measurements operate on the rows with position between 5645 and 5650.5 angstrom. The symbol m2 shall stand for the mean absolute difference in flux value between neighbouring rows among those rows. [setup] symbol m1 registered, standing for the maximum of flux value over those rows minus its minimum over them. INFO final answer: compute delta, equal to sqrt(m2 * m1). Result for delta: 5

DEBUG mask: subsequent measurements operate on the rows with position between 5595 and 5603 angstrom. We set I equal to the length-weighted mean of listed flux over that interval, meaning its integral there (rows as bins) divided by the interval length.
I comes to 82.4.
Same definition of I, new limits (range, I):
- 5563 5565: 85.0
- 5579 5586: 88.3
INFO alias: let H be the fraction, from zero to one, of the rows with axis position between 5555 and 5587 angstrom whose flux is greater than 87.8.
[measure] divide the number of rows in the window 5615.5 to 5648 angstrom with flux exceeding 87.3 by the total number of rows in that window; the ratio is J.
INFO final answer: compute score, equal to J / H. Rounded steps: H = 0.320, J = 0.240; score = 0.75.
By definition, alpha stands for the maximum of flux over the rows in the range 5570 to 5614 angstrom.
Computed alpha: 94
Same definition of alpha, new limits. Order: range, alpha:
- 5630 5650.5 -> 92.6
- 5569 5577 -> 90.8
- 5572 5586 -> 94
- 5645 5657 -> 91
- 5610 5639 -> 92.2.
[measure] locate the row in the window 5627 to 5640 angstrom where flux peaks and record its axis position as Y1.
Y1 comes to 5639.48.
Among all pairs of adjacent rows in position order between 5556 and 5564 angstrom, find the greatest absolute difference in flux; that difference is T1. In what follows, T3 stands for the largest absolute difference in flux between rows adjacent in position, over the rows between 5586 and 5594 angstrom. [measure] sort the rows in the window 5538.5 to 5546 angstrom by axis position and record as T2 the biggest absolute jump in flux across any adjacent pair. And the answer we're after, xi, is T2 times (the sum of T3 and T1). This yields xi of 48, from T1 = 2.8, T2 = 5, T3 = 6.3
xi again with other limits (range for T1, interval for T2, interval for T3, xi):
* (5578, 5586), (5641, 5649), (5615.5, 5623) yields 75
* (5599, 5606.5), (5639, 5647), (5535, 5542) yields 113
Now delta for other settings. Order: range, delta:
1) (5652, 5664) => 7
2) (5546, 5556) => 3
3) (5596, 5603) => 6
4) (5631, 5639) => 3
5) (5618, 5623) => 3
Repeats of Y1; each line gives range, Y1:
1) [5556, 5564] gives 5556.98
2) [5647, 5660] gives 5648.58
